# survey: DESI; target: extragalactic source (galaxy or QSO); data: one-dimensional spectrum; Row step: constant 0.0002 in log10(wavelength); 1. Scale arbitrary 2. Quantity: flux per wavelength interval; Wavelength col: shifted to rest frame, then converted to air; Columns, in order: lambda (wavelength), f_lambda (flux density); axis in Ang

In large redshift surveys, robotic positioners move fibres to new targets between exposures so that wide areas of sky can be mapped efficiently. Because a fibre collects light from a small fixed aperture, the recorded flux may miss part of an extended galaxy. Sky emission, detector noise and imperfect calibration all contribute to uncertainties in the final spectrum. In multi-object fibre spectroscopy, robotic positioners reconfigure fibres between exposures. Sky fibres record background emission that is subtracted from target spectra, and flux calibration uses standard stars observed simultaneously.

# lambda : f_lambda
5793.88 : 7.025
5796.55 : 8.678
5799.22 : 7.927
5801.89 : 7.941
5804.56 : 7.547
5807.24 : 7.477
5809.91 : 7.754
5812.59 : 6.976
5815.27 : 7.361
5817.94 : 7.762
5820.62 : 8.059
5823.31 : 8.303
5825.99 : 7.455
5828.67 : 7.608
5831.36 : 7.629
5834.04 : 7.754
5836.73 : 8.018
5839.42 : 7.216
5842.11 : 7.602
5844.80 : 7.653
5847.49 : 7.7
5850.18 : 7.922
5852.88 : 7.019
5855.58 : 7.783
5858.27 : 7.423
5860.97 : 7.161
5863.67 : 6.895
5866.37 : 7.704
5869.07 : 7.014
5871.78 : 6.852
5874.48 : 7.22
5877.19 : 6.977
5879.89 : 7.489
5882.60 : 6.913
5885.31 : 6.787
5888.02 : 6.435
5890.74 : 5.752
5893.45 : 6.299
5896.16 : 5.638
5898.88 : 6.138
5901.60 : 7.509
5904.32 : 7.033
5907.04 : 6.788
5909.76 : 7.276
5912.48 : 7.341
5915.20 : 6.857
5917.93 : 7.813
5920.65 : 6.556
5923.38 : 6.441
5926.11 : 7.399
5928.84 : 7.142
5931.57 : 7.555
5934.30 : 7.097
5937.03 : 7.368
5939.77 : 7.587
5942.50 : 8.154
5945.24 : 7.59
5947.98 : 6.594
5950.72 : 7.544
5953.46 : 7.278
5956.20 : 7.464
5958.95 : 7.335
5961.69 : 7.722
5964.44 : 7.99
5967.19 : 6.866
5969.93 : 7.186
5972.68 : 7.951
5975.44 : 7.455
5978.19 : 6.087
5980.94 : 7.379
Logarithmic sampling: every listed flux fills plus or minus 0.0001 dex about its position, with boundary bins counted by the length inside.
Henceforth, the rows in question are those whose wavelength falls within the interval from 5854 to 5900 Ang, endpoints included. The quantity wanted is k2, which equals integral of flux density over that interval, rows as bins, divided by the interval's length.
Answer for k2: 6.86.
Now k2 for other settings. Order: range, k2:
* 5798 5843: 7.67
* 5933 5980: 7.37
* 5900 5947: 7.25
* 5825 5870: 7.51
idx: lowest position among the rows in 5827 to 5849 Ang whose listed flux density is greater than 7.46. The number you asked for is 5828.67 Ang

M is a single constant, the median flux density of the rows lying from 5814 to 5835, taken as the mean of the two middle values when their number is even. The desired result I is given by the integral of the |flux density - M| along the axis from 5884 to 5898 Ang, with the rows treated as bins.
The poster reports 21.2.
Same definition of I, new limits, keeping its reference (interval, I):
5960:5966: 1.2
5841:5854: 2.6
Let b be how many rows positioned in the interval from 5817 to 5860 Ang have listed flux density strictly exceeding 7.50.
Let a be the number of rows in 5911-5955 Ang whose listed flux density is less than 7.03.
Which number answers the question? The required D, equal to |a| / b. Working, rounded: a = 4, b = 12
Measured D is 0.33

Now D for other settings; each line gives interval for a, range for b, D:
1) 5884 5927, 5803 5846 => 0.91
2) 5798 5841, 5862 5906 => 0.50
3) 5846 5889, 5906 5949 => 1.60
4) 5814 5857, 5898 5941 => 0.25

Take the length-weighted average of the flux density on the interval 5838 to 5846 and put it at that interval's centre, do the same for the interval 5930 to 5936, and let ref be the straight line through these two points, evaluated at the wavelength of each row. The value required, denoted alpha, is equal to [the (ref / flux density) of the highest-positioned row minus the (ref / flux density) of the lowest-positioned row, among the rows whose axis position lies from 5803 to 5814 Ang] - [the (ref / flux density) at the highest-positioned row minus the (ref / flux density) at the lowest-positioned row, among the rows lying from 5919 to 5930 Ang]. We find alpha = 0.17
